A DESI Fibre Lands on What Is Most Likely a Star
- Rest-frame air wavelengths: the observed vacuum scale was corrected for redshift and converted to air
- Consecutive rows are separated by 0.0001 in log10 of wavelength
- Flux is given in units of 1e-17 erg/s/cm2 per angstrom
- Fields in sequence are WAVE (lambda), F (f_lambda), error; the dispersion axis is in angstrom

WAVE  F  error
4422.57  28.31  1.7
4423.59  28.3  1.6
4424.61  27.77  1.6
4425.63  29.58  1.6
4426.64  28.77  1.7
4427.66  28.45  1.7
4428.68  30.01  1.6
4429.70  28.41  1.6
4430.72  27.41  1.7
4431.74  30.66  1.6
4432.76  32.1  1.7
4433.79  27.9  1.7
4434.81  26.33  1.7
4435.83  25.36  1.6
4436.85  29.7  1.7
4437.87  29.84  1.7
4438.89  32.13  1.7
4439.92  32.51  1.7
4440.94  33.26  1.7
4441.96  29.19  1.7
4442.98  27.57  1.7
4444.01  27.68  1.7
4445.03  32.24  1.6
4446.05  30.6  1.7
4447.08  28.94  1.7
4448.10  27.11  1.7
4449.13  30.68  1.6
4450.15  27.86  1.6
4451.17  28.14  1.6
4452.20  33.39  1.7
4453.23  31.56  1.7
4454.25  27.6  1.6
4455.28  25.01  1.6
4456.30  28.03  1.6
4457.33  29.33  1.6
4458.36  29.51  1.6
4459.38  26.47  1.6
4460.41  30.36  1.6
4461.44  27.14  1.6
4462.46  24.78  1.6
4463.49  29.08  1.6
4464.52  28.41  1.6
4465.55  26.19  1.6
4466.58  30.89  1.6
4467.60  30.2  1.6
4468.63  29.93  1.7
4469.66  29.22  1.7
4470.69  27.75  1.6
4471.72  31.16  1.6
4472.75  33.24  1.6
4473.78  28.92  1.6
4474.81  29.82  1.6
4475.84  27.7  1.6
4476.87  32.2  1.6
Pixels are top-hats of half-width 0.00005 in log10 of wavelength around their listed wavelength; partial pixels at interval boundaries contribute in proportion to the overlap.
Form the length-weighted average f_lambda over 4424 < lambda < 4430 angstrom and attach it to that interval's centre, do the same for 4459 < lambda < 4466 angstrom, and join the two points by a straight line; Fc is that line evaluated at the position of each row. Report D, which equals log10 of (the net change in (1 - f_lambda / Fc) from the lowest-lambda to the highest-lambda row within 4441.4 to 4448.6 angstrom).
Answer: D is -1.18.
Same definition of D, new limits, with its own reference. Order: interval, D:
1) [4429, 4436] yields -1.01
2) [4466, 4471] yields -0.96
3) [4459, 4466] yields -2.71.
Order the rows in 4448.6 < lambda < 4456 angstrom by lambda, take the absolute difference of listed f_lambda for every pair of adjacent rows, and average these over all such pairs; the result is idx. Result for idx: 2.79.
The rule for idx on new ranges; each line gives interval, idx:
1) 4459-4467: 3.05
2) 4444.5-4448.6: 1.71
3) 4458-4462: 3.38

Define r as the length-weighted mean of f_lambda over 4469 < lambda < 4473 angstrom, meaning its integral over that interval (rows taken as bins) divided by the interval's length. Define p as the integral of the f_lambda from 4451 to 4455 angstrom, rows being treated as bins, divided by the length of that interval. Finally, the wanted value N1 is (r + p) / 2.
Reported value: 30.1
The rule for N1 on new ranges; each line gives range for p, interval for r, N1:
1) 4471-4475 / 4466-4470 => 30.4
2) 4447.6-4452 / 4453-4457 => 28.3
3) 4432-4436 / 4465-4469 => 28.8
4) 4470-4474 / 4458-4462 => 29.3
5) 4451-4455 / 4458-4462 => 29.2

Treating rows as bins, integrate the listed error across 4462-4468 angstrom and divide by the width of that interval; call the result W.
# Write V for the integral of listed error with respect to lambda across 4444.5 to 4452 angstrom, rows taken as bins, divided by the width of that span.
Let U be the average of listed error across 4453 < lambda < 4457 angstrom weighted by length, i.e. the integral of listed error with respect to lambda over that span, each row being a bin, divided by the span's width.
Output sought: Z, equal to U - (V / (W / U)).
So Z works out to -0.047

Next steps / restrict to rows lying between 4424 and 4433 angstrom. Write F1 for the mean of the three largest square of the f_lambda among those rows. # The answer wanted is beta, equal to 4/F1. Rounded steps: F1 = 957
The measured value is 0.0042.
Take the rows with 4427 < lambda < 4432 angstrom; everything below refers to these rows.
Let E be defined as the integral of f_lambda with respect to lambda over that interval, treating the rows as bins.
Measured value 144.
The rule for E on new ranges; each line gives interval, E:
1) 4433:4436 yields 81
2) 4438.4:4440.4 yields 64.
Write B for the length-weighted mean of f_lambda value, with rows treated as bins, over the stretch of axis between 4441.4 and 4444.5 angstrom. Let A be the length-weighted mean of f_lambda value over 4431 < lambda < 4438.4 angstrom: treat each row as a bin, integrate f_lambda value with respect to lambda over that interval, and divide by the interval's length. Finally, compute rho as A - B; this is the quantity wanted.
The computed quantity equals 0.6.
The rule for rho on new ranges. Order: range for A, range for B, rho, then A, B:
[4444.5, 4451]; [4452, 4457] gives 0.7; 29.5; 28.9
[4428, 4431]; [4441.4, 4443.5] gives 0.2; 28.7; 28.5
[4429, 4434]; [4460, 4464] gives 1.6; 29.4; 27.8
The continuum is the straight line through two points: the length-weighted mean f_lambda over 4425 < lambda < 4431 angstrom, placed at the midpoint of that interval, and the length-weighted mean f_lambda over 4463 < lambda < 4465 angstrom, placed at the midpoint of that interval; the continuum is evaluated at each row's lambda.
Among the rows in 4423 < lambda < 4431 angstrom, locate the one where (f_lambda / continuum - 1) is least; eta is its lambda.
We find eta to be 4430.72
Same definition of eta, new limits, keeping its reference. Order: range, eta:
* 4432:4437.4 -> 4435.83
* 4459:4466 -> 4462.46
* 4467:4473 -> 4470.69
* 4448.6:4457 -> 4455.28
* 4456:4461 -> 4459.38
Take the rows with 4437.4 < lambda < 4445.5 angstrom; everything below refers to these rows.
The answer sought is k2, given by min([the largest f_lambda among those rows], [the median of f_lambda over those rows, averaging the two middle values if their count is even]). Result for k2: 31.0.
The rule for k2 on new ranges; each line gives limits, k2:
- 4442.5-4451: 28.4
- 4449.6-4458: 28.1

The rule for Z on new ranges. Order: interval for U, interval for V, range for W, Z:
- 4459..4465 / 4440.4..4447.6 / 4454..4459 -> -0.087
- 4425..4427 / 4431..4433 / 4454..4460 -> -0.052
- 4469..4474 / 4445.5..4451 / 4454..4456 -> -0.057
